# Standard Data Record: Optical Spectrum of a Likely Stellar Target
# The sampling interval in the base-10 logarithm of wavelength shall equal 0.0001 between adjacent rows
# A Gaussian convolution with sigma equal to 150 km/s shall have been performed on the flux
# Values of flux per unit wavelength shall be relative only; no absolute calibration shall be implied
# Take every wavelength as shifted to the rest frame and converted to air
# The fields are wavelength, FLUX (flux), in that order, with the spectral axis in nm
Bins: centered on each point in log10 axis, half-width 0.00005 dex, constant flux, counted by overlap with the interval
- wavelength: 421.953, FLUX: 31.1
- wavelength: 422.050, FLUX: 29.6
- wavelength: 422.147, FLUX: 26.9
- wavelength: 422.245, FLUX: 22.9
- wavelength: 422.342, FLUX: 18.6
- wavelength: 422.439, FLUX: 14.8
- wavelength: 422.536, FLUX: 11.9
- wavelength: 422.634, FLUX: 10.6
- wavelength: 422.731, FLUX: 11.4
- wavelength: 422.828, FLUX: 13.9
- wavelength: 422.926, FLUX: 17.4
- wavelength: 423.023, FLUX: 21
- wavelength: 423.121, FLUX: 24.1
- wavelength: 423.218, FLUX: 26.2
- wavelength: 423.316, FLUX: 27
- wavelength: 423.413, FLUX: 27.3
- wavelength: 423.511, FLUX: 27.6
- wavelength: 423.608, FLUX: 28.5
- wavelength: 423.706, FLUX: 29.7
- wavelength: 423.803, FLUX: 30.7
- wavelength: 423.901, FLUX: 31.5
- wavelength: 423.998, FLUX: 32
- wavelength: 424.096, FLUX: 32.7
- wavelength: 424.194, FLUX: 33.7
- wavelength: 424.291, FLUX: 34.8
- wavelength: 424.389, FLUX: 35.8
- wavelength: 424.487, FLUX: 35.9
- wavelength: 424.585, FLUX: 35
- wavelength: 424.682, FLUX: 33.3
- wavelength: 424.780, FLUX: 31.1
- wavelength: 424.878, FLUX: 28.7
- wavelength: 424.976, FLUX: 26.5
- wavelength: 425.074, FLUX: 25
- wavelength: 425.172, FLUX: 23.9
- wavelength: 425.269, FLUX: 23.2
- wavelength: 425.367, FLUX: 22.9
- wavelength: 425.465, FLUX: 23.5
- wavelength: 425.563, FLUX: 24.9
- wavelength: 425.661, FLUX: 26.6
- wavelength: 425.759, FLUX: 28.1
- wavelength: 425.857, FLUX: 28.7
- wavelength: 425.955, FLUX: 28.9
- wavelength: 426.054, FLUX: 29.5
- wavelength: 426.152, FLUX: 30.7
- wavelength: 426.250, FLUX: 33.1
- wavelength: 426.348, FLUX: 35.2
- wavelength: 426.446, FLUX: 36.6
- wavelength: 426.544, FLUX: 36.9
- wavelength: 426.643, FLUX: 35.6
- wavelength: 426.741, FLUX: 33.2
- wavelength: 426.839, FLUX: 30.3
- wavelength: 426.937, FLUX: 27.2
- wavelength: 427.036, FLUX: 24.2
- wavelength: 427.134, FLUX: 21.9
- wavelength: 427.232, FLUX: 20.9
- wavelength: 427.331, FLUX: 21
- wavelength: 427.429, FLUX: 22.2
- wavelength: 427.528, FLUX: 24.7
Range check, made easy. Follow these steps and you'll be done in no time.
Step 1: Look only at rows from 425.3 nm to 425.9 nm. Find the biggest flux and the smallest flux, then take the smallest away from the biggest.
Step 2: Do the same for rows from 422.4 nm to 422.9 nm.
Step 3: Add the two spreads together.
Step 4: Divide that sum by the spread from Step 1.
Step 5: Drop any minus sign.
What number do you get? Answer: 1.7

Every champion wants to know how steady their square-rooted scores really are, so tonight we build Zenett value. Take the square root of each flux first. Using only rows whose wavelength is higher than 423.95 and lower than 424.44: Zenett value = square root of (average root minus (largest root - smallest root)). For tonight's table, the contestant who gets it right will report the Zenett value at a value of 2.34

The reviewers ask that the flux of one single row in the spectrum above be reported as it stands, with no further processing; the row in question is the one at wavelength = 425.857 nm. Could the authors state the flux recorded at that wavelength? 28.7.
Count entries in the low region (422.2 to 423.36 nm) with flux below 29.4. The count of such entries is 12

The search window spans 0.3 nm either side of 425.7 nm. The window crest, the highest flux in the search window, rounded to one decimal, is 28.9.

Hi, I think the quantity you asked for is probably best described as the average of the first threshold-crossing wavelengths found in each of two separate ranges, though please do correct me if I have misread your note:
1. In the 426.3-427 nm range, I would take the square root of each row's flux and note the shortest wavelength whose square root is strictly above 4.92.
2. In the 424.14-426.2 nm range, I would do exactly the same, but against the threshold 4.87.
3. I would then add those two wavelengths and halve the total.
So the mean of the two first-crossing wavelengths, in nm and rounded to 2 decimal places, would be 425.27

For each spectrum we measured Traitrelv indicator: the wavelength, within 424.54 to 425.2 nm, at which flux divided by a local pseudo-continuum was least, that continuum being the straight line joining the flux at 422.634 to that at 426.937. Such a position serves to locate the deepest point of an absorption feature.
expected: 425.172 nm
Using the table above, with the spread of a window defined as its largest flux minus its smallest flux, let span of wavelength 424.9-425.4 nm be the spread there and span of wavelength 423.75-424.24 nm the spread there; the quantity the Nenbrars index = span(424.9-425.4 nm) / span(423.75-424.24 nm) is 1.2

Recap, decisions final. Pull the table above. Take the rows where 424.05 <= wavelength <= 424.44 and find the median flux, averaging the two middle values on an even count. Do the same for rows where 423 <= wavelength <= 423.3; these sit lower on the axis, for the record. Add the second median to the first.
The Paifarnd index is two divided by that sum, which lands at 0.034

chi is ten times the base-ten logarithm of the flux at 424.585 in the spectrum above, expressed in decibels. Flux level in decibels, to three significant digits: 15.4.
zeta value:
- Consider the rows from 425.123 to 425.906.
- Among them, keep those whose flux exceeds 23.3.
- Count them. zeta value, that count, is 6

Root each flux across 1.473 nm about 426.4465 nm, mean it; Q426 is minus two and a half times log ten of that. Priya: -1.86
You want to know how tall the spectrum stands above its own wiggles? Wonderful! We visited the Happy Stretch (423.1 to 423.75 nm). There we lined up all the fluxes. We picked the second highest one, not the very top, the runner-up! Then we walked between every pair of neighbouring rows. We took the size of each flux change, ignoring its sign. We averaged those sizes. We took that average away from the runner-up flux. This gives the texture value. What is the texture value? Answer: 27.6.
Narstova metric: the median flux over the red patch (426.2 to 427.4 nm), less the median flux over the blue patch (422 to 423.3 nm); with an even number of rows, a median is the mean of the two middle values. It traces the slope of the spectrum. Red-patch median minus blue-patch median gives 13.1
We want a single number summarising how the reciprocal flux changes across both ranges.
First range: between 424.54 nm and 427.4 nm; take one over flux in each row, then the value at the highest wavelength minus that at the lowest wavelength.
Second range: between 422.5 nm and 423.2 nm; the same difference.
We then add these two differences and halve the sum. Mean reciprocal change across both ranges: -0.012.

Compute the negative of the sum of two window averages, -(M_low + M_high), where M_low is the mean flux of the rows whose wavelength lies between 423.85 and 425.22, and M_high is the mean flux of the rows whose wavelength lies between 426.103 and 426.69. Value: -66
